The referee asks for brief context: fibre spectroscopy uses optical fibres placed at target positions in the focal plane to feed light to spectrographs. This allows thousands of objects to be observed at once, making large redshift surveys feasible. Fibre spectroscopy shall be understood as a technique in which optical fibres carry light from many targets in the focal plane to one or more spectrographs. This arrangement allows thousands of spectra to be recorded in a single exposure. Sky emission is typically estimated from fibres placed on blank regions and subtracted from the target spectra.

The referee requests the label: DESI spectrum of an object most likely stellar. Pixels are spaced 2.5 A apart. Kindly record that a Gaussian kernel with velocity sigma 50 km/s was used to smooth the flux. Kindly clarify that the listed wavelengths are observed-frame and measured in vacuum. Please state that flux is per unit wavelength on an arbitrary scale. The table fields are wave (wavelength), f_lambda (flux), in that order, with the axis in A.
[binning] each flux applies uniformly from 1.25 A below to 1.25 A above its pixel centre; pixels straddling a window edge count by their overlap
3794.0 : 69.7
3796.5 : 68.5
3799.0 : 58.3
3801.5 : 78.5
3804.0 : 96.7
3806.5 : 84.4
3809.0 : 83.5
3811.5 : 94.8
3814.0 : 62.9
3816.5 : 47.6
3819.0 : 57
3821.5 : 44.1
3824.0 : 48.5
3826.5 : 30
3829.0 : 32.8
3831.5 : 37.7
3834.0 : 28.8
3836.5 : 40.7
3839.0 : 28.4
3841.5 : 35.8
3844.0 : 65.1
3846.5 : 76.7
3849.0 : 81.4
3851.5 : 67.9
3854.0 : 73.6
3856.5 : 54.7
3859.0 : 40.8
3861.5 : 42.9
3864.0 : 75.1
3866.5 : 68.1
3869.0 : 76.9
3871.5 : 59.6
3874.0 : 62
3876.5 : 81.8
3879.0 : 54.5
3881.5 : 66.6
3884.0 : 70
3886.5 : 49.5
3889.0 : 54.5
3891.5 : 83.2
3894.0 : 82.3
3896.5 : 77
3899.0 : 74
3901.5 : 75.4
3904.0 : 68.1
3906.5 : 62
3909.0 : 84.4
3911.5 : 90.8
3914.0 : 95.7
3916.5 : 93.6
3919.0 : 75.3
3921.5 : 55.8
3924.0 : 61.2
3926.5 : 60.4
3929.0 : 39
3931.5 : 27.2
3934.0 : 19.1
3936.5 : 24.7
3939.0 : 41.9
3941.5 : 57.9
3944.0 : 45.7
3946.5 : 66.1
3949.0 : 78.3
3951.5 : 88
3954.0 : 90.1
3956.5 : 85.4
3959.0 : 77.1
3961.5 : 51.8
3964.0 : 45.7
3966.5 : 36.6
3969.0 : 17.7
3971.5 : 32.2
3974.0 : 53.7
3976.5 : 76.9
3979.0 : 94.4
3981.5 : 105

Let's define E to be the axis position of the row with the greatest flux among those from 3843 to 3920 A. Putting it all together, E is 3914.0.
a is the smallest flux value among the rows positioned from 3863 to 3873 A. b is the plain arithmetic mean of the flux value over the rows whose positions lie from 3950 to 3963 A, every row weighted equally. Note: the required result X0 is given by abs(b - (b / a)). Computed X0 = 77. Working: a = 59.6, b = 78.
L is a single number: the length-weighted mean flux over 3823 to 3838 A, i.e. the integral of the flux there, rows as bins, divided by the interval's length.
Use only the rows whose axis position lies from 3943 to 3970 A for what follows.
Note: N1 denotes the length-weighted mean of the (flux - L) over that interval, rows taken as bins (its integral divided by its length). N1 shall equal 27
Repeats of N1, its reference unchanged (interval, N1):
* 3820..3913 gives 25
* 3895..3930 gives 37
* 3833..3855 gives 19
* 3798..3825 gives 33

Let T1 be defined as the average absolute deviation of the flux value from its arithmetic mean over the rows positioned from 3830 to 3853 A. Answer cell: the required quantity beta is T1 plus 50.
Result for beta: 69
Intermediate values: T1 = 19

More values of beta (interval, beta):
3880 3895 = 61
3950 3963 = 61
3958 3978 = 66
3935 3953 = 67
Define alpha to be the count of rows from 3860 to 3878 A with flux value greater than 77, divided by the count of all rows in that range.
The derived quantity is 0.14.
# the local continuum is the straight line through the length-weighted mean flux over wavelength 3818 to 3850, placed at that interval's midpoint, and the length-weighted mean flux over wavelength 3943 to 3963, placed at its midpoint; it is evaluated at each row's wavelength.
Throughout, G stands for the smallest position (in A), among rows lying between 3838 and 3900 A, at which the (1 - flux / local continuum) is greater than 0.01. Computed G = 3839.0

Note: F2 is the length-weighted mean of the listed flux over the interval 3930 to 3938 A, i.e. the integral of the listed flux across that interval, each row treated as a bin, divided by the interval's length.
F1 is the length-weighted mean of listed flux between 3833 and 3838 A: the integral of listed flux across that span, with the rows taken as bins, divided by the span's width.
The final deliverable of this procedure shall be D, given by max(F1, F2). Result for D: 34.7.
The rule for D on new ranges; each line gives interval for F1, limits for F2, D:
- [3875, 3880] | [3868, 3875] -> 68.5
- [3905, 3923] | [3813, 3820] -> 79.2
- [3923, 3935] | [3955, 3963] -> 71.2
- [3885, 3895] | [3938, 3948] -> 67.1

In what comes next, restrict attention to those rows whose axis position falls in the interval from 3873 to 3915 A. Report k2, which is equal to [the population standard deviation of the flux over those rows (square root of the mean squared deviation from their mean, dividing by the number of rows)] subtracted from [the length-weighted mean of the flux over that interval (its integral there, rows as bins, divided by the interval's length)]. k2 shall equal 60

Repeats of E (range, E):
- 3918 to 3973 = 3954.0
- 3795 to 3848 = 3804.0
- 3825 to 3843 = 3836.5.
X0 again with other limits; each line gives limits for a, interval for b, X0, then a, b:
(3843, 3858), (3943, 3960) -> 74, 54.7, 76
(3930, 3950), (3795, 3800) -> 60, 19.1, 63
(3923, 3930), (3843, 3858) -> 68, 39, 70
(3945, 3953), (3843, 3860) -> 65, 66.1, 66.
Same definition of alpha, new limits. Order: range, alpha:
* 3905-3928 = 0.44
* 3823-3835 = 0.00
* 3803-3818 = 0.67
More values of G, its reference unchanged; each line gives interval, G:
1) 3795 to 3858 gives 3826.5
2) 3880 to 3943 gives 3886.5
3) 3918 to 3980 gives 3921.5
